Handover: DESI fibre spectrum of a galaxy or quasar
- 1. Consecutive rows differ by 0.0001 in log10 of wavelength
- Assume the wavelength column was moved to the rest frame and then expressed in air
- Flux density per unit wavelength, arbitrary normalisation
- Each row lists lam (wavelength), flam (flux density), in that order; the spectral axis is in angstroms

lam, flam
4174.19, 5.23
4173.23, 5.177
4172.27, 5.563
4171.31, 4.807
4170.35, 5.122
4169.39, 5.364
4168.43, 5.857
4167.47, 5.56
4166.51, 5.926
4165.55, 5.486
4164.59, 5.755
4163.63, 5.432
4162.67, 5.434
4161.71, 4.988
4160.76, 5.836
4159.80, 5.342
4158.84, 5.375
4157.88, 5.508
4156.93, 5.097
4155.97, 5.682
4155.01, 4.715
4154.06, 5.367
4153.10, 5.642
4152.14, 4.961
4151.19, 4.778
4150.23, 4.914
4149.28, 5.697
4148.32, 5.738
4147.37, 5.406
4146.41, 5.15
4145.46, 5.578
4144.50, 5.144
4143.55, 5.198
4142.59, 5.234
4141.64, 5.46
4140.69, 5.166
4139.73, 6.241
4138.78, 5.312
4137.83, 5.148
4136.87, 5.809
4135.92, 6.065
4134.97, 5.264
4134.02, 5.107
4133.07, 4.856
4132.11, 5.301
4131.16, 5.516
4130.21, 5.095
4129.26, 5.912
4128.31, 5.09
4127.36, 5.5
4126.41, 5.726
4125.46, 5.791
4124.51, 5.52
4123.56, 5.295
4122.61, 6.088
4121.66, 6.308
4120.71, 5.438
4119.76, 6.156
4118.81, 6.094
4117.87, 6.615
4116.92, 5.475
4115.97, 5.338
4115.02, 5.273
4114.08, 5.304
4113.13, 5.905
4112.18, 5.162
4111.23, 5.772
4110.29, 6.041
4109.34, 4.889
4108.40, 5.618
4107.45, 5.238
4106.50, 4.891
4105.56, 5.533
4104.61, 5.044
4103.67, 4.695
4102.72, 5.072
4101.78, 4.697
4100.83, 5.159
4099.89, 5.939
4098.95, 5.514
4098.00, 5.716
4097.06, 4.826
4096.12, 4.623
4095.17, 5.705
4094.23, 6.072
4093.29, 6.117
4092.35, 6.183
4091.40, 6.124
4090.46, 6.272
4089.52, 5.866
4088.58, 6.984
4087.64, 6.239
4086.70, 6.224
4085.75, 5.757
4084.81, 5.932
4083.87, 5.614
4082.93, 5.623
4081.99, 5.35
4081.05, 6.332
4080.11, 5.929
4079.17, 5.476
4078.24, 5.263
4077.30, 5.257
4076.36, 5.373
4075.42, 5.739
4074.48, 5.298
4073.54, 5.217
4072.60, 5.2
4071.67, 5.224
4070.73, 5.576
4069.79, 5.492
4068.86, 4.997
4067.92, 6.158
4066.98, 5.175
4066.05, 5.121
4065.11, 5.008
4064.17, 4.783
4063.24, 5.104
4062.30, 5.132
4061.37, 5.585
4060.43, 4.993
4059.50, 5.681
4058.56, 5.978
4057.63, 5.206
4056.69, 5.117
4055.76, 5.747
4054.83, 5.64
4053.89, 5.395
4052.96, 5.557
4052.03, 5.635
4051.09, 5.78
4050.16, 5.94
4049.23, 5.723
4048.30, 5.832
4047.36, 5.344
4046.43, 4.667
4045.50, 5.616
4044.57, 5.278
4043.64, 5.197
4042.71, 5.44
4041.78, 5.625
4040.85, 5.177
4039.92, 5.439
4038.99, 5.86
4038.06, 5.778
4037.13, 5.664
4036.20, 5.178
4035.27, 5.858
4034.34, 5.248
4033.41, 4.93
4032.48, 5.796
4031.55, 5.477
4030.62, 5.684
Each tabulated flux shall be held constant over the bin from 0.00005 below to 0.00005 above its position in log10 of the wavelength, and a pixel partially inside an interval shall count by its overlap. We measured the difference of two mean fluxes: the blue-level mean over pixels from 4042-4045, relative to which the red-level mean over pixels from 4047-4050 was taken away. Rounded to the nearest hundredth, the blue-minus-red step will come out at -0.33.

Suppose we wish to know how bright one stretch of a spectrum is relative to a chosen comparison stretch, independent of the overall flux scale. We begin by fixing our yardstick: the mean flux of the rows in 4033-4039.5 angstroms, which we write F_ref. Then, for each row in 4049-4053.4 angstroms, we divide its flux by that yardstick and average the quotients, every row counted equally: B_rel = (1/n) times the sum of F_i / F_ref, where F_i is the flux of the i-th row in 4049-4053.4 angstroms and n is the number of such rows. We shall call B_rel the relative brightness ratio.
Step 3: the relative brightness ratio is 1.04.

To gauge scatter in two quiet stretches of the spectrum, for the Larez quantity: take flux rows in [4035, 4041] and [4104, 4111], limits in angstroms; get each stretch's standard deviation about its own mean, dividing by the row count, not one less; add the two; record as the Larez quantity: 0.68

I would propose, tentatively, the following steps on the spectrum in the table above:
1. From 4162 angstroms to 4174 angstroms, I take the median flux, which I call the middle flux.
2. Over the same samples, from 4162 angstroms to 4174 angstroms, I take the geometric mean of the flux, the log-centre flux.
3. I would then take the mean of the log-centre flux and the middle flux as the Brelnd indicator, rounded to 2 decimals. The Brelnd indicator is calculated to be 5.45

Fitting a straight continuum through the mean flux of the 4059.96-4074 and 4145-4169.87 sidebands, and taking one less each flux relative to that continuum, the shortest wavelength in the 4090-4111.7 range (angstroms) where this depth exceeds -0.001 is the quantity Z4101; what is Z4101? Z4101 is 4096.12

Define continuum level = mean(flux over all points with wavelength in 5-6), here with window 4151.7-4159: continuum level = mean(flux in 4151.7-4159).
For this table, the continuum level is 5.29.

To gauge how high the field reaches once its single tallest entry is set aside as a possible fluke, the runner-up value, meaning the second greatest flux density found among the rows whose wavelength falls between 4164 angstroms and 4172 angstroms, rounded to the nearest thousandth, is 5.857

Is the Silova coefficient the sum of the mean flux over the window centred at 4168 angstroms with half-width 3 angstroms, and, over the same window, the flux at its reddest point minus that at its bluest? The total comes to 5.2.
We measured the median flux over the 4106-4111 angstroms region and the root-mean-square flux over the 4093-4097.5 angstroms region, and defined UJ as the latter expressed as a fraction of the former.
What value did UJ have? 1.05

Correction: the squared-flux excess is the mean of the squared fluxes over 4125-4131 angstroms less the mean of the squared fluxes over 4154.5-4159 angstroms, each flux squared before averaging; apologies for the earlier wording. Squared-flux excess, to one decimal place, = 2.6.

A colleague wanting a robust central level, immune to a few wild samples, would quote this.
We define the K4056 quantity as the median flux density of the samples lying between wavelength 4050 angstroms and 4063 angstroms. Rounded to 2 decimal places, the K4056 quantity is 5.61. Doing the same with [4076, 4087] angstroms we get 5.62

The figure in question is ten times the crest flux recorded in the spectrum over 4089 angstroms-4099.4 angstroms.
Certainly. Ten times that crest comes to 62.7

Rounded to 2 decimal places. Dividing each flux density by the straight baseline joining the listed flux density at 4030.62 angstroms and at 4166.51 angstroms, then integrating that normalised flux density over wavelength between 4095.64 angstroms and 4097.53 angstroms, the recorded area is 1.54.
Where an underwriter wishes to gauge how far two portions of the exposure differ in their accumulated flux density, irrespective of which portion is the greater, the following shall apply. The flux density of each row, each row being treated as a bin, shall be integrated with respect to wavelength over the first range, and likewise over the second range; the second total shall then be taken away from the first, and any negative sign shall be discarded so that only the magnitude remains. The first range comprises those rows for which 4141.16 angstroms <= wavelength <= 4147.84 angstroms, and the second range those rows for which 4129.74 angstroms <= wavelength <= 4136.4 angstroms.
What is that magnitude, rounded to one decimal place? 0.1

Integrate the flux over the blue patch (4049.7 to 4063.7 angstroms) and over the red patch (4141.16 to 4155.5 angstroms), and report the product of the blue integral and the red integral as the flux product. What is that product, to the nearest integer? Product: 5813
